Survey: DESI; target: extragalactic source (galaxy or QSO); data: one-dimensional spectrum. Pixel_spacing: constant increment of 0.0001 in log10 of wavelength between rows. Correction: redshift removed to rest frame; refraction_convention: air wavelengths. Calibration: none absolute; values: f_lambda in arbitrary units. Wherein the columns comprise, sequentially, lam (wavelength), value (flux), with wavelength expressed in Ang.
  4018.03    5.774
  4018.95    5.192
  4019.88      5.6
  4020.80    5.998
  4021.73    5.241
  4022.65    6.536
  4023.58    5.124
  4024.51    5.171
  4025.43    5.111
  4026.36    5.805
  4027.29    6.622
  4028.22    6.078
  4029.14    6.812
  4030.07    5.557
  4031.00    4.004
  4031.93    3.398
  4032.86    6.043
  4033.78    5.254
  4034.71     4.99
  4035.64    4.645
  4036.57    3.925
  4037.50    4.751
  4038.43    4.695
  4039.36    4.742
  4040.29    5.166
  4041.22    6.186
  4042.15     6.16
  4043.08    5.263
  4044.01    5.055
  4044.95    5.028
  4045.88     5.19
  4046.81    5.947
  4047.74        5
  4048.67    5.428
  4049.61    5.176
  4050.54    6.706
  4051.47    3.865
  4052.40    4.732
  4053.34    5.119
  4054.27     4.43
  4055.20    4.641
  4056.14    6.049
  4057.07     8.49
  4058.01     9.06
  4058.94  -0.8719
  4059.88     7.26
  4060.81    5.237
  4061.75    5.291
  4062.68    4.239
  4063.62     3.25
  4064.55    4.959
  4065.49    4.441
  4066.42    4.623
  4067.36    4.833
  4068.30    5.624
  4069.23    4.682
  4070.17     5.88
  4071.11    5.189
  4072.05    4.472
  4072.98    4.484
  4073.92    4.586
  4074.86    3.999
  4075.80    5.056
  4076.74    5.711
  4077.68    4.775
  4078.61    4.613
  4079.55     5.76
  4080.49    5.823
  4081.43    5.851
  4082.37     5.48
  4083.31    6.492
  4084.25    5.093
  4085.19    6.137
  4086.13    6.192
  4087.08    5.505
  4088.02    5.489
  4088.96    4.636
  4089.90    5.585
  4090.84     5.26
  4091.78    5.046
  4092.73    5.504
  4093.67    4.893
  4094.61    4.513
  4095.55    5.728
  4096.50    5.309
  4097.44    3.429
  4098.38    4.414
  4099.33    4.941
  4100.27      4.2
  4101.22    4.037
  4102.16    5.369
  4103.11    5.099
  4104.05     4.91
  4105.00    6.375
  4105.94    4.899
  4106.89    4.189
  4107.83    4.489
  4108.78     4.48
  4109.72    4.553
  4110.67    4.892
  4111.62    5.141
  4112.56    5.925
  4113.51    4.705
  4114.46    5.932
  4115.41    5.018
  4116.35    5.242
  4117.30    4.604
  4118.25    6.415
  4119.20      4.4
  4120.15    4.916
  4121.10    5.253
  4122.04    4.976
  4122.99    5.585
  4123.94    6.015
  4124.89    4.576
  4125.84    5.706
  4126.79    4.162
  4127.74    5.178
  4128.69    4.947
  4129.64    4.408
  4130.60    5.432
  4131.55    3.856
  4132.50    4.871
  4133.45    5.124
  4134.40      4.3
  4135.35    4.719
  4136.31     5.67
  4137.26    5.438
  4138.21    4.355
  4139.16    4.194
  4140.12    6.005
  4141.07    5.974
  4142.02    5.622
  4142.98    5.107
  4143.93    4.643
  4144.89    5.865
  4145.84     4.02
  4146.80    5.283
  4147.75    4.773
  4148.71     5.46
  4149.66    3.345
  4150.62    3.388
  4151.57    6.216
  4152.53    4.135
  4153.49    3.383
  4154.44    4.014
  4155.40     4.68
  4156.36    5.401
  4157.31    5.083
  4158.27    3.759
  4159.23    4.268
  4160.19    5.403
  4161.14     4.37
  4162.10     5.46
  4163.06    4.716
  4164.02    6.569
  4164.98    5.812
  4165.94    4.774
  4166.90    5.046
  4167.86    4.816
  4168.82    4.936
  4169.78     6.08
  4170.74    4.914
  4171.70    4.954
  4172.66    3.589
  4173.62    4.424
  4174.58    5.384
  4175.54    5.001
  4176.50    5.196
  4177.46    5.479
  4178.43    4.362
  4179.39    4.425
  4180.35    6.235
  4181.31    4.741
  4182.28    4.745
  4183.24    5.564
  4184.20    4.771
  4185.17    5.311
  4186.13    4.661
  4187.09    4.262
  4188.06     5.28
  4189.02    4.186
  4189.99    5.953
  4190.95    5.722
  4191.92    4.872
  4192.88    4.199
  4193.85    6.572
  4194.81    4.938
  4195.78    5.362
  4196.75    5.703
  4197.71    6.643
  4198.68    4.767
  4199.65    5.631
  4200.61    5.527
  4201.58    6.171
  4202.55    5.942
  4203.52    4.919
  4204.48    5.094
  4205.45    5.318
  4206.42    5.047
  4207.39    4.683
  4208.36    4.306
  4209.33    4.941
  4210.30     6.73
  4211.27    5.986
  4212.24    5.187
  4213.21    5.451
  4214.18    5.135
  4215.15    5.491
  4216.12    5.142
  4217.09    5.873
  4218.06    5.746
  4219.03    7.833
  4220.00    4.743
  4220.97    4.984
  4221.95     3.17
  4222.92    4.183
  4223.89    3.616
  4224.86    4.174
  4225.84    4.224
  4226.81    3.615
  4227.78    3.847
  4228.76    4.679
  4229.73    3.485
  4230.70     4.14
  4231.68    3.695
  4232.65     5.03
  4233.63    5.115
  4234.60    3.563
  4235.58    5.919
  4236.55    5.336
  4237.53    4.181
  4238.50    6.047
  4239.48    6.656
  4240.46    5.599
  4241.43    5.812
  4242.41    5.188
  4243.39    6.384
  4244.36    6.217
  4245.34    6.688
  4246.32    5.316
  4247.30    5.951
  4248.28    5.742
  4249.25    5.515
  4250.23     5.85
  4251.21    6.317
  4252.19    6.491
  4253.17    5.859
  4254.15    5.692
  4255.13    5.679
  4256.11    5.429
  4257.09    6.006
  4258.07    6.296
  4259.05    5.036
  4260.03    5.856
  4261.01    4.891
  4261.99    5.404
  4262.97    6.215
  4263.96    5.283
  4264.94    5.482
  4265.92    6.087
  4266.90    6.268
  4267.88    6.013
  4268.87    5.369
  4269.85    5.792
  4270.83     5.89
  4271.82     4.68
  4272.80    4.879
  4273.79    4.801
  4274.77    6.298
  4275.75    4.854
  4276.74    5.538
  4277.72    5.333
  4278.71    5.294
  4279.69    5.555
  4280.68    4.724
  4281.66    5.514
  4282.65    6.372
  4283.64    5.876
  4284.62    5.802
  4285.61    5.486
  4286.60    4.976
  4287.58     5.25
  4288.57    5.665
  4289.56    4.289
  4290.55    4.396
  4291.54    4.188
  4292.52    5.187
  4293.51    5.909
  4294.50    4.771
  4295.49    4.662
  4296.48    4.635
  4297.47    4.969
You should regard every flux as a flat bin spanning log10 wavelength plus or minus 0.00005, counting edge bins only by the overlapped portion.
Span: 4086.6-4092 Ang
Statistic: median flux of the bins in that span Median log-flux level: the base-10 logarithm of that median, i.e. 0.730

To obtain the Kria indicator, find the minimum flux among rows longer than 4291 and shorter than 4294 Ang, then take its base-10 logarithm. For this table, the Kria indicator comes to 0.622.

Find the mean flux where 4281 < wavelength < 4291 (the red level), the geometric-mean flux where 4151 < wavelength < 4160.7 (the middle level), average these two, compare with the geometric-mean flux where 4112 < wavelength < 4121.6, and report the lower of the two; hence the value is 4.96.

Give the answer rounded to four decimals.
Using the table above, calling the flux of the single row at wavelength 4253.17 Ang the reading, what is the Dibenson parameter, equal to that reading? 5.8590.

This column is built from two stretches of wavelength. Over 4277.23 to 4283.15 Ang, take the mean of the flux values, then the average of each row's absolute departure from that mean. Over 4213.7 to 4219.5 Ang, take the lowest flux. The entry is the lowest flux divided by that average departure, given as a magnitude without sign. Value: 15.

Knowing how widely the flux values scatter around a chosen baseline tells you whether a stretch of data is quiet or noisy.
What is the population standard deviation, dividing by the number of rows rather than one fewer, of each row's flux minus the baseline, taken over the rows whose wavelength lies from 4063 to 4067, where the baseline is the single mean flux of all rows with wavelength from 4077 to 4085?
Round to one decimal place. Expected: 0.6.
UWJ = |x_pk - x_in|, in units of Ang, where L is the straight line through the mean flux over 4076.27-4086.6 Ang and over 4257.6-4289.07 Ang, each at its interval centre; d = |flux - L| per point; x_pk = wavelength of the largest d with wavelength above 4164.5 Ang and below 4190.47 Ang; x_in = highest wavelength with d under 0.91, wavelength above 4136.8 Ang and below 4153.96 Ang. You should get 21.1 Ang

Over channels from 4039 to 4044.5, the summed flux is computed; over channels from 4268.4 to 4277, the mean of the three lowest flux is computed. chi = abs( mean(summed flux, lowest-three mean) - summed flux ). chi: 14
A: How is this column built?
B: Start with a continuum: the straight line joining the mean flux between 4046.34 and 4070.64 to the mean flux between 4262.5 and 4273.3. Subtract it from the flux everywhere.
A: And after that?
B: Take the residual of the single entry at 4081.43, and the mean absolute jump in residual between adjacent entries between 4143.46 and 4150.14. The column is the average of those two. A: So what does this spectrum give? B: 1.0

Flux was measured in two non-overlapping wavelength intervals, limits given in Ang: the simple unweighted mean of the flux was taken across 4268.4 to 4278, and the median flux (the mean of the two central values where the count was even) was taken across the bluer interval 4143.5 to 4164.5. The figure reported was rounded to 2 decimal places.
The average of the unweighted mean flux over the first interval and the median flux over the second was 5.02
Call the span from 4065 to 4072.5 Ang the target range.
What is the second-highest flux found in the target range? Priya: 5.624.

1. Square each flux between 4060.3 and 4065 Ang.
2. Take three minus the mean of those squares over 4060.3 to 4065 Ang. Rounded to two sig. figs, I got -19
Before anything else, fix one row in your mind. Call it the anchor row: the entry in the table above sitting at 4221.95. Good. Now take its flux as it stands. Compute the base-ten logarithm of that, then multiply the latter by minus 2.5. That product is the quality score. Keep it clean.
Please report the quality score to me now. -1.25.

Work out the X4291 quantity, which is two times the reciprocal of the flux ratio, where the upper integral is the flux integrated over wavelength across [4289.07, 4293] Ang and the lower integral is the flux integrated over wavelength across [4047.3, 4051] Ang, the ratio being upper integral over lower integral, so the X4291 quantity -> 2.3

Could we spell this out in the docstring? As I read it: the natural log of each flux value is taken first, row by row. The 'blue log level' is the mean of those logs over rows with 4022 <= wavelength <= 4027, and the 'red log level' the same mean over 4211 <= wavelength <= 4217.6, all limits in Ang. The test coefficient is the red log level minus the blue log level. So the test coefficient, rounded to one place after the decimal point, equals 0.0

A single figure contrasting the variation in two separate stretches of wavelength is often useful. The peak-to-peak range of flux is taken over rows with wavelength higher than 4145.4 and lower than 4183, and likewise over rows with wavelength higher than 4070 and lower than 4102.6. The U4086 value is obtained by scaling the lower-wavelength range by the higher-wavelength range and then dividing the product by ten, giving 1.0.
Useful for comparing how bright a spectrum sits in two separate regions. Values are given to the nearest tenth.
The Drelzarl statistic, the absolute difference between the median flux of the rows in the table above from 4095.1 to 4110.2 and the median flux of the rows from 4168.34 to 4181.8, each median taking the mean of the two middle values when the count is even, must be 0.2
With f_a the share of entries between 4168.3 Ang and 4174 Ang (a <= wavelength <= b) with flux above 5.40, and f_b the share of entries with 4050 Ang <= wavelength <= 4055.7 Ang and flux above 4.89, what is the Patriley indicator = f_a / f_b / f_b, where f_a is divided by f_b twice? 1.5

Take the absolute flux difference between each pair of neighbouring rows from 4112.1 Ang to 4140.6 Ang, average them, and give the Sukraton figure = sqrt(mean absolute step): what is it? 0.94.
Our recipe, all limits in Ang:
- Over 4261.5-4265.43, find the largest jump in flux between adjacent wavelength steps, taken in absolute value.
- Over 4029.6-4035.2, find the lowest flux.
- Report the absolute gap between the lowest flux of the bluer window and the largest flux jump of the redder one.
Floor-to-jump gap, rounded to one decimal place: 2.5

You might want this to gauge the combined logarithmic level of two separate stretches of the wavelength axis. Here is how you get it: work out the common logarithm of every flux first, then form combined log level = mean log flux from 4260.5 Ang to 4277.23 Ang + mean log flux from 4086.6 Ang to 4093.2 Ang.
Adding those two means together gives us 1.46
